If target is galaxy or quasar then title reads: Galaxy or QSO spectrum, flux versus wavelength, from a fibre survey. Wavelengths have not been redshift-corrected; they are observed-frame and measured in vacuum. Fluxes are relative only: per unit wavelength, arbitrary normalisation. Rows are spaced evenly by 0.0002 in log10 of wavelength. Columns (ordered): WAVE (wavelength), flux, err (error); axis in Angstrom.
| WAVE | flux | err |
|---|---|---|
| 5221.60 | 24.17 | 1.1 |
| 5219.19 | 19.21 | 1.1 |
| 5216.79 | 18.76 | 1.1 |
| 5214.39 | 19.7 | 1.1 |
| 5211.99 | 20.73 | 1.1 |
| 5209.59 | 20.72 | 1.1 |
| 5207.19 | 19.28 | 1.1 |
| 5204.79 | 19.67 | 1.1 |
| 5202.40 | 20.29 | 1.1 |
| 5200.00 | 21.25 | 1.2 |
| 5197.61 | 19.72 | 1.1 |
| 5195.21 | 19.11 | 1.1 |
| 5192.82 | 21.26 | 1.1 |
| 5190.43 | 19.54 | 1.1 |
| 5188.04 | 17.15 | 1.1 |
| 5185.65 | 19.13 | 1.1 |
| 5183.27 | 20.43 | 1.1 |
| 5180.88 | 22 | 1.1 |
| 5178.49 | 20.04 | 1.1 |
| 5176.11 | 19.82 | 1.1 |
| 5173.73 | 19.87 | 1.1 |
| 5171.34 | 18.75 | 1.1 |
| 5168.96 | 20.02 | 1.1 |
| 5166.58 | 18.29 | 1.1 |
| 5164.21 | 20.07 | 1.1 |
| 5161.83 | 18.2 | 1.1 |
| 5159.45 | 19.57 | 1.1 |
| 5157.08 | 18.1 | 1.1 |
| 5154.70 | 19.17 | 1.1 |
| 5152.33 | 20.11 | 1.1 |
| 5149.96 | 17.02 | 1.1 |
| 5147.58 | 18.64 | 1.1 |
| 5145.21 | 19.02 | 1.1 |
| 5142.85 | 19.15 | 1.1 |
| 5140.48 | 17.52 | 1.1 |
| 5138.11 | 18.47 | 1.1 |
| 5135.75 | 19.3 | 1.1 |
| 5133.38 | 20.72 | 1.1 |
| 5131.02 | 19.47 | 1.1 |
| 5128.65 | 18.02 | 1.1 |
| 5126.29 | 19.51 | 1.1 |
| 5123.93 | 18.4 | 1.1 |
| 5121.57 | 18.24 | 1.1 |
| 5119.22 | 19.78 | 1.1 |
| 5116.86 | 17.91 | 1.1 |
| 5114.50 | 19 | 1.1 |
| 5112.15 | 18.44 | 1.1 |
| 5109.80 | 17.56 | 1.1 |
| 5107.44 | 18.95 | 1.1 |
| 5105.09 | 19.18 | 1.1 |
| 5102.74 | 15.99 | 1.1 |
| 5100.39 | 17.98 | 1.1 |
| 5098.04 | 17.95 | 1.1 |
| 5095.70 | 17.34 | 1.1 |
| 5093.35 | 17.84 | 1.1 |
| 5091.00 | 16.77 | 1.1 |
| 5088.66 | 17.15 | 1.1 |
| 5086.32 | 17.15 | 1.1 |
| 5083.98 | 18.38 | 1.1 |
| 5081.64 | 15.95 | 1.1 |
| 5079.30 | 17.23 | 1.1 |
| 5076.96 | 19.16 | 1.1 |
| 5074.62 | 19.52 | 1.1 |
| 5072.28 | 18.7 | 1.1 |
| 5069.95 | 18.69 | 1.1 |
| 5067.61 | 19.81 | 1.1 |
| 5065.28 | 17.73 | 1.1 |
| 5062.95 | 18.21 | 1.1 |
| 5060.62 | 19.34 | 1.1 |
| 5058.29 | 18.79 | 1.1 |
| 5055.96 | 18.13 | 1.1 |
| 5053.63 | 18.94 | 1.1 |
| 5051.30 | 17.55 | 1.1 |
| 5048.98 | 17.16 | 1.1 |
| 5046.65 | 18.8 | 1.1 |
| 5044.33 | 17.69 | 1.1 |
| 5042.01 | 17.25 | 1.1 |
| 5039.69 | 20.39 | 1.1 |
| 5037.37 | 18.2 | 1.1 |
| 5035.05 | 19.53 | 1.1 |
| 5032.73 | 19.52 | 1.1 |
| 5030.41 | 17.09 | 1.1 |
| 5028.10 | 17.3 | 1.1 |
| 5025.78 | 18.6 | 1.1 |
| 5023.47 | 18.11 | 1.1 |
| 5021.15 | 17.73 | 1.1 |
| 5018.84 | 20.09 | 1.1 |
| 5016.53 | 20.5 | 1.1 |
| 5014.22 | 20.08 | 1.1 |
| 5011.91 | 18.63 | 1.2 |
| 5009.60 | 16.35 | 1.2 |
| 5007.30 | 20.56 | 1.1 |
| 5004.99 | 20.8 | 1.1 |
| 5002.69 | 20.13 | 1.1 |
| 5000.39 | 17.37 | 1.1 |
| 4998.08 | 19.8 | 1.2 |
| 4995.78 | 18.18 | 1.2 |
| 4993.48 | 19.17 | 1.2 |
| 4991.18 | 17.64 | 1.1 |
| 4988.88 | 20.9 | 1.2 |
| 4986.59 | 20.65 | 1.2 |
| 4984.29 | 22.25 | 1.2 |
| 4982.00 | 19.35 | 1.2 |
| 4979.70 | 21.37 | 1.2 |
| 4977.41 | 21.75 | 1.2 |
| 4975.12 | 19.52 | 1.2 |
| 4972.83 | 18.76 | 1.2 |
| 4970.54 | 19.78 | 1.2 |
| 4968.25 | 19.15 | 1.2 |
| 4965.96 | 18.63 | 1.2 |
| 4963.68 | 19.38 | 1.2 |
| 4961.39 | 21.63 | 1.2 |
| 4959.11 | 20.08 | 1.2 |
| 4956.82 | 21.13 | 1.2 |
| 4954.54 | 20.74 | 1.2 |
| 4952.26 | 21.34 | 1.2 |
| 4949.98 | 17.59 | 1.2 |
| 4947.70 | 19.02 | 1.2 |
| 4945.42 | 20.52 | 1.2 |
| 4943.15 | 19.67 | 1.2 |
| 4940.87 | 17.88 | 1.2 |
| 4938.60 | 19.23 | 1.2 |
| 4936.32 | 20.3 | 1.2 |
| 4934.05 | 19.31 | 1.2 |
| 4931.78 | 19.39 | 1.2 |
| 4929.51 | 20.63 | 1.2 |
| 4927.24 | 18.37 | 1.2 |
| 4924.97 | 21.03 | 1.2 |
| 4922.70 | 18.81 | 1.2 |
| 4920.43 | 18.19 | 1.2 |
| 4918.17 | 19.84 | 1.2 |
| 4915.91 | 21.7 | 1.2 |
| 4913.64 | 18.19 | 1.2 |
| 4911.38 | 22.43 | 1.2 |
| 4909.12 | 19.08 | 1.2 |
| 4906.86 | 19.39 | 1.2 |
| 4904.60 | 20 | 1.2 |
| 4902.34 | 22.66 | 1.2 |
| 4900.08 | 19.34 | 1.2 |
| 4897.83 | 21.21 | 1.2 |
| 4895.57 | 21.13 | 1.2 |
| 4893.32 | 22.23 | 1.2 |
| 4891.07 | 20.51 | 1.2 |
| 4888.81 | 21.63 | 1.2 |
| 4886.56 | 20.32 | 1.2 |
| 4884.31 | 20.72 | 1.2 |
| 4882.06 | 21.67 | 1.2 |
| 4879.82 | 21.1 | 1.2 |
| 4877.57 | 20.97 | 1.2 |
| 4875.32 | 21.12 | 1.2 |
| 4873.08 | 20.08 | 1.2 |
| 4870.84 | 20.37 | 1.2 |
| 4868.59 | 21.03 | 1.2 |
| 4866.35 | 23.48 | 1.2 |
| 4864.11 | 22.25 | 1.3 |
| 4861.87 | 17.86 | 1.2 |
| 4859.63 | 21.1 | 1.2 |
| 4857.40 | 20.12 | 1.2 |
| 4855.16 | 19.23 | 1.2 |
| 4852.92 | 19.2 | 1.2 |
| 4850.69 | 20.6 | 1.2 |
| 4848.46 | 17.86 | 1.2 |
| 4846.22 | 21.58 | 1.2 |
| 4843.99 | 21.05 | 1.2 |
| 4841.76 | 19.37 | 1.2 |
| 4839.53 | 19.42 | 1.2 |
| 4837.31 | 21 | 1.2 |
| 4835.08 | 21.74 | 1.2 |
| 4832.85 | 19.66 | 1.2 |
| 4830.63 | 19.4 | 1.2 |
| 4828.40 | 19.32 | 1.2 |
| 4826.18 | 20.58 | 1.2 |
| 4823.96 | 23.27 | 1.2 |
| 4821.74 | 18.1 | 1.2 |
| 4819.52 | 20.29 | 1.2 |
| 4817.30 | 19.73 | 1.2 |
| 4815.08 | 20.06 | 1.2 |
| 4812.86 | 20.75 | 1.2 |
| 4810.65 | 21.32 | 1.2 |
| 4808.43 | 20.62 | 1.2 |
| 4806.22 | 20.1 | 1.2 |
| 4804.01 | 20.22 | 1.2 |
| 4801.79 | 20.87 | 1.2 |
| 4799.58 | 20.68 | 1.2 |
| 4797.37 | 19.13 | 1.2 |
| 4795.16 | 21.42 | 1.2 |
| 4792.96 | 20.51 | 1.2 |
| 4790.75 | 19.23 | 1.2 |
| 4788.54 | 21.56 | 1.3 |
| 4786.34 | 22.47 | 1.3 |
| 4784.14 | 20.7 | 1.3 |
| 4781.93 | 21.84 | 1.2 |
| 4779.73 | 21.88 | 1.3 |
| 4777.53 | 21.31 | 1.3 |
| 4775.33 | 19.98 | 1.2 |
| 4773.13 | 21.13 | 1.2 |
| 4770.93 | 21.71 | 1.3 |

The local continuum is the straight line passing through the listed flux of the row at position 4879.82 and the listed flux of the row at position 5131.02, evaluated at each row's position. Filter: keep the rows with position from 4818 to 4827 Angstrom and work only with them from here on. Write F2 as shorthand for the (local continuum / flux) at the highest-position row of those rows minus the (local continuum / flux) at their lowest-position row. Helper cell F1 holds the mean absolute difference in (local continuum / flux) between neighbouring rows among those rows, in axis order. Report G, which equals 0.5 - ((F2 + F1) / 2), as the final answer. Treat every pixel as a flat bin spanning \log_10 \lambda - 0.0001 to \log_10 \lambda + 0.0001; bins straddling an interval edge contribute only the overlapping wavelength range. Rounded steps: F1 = 0.17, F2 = -0.02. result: 0.42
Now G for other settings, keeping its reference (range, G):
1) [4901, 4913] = 0.45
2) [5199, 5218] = 0.43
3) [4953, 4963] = 0.50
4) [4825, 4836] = 0.51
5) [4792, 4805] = 0.46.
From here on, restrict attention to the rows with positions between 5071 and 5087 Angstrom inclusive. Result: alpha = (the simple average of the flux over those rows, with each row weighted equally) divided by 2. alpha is 9.0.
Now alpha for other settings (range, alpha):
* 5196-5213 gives 10.1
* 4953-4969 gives 10.1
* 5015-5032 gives 9.2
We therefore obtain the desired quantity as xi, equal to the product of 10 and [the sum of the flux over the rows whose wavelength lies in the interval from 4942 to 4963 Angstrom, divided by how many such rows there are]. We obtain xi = 202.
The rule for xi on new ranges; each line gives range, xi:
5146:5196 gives 193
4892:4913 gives 208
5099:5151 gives 186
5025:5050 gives 183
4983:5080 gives 189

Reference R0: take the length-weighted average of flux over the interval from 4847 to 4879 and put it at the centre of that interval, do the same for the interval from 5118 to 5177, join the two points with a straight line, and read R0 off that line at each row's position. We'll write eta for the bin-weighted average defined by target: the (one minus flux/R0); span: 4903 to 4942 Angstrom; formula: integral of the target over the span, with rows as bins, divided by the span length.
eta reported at 0.022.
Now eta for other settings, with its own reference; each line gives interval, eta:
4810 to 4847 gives 0.009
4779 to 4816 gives -0.003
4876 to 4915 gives -0.025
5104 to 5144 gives 0.017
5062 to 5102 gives 0.071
